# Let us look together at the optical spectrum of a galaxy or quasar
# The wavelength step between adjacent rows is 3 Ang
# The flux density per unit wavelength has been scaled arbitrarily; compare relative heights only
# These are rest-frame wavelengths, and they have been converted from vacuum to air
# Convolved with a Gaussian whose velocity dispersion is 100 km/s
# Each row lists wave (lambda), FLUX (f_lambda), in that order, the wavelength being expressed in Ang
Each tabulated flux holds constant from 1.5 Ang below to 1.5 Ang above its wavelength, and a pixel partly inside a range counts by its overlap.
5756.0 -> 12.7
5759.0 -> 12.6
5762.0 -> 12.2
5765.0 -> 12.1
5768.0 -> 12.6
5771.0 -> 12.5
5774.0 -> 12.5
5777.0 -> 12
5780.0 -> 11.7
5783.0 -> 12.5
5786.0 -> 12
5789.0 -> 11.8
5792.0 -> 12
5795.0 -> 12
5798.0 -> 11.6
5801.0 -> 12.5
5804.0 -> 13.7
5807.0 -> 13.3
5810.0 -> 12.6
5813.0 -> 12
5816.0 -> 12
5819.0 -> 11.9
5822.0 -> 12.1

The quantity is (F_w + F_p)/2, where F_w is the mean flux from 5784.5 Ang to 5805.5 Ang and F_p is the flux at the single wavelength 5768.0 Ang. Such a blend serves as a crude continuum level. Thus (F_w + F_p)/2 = 12.4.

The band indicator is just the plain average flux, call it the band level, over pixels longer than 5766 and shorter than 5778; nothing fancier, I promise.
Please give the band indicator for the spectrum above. 12.4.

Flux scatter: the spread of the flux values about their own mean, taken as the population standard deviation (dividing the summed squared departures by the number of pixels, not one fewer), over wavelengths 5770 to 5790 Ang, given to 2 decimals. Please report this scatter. 0.32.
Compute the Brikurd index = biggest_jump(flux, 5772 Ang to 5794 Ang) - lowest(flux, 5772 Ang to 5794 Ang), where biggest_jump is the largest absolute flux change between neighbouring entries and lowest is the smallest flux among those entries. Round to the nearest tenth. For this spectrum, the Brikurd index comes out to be -10.9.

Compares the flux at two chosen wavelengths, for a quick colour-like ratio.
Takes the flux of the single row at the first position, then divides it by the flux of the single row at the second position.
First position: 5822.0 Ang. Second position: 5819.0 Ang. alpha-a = 1.02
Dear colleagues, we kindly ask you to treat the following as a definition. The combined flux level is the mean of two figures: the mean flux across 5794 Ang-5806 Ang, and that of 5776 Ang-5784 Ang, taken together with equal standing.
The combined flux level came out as 12.3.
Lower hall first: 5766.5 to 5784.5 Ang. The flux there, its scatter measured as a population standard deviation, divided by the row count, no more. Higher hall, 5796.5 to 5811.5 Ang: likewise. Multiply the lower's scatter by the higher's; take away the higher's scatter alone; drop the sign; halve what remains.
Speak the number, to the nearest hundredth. 0.24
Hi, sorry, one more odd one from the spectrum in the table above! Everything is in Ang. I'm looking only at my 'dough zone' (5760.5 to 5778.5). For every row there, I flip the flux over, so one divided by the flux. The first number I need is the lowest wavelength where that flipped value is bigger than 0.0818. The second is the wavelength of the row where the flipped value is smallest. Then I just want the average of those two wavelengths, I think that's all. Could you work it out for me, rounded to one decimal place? 5765.0 Ang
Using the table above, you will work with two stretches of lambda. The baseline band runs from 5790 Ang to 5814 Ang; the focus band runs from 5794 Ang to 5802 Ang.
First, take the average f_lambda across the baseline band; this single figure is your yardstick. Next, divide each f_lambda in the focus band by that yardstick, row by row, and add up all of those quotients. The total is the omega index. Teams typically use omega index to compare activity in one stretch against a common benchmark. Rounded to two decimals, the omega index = 2.90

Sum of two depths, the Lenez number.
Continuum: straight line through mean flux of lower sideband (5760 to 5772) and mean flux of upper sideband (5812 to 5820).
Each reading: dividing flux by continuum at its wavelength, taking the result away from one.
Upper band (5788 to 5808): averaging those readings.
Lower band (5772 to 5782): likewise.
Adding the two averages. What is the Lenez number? -0.01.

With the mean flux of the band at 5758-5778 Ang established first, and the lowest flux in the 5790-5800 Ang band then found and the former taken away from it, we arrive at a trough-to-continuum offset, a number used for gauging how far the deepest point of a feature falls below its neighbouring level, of -0.76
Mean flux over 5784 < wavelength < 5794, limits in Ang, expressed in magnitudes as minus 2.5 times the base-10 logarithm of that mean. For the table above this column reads -2.69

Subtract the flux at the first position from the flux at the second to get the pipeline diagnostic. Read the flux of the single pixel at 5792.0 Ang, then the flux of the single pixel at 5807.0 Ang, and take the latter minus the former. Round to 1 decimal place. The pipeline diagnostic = 1.3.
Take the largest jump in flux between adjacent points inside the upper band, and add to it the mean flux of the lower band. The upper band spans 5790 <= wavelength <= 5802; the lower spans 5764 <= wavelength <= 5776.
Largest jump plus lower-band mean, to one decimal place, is 13.3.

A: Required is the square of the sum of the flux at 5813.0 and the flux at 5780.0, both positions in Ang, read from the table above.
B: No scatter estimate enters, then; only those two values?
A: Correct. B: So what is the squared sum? 562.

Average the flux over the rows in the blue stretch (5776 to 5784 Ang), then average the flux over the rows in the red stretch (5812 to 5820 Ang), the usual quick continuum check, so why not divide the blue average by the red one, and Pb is 1.01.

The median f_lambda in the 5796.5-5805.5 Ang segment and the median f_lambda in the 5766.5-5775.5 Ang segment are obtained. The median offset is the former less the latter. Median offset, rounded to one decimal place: 0.0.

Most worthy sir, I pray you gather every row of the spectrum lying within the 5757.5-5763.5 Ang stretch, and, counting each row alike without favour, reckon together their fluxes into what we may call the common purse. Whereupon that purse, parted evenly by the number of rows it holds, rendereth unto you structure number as 12.4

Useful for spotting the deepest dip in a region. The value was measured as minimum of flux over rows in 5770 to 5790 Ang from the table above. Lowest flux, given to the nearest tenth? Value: 11.7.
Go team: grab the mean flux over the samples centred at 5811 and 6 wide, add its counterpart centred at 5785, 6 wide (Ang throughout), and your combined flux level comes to 24.6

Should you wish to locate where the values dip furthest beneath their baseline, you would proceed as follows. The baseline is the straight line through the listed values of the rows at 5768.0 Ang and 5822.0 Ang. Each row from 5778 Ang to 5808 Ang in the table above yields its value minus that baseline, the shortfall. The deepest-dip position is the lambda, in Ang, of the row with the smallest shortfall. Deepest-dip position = 5780.0 Ang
